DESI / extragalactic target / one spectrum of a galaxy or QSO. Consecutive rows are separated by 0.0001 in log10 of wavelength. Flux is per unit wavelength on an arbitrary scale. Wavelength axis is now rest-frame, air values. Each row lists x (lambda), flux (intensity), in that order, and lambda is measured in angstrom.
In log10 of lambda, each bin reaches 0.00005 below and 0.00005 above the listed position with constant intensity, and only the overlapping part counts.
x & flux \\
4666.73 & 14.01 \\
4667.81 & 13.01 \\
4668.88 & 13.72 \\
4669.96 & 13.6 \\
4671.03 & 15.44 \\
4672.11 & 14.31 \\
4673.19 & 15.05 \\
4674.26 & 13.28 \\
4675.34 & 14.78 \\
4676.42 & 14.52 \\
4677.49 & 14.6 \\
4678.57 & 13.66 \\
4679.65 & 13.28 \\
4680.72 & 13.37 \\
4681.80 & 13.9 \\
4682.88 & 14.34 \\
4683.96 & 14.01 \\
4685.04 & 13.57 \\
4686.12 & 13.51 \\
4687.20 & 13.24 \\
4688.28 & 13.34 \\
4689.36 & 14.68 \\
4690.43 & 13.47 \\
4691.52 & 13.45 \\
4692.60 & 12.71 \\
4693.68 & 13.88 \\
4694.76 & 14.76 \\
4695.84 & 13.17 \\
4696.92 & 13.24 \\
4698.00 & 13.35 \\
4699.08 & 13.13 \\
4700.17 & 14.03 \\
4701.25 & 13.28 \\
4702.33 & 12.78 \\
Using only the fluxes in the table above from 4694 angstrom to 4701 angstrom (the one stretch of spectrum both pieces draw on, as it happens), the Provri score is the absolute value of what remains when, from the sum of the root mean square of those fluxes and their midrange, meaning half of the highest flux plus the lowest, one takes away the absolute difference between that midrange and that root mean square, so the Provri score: 27.3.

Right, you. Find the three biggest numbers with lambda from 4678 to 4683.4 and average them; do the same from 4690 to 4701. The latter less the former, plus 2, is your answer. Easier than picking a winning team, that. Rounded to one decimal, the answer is 2.3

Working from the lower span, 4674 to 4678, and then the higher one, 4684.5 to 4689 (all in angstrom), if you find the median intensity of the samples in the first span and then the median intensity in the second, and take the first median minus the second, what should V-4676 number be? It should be 1.1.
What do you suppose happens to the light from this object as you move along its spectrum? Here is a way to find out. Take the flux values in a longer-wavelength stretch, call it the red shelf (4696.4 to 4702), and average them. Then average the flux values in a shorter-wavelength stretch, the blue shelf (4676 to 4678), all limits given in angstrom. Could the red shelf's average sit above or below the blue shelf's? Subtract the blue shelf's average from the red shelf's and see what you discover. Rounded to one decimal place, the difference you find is -1.2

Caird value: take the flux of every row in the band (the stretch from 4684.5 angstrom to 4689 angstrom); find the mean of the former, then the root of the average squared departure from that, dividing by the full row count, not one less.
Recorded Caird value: 0.13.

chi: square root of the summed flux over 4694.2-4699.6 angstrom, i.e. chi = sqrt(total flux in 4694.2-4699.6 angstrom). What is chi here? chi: 8.22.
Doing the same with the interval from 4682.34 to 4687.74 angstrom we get 8.29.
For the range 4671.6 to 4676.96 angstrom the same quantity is 8.48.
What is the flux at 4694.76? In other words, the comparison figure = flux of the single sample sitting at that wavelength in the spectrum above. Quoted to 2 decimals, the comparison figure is 14.76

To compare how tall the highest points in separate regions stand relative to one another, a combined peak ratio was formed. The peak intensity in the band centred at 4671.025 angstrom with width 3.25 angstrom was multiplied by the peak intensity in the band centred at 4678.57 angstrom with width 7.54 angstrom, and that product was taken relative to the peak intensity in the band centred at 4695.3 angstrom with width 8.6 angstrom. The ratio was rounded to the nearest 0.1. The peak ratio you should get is 15.5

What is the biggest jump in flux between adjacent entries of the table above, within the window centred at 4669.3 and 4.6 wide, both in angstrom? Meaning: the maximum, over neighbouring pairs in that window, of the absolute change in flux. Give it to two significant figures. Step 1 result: 1.8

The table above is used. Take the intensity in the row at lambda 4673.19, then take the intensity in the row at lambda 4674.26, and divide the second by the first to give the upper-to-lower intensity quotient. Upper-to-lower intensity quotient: 0.88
